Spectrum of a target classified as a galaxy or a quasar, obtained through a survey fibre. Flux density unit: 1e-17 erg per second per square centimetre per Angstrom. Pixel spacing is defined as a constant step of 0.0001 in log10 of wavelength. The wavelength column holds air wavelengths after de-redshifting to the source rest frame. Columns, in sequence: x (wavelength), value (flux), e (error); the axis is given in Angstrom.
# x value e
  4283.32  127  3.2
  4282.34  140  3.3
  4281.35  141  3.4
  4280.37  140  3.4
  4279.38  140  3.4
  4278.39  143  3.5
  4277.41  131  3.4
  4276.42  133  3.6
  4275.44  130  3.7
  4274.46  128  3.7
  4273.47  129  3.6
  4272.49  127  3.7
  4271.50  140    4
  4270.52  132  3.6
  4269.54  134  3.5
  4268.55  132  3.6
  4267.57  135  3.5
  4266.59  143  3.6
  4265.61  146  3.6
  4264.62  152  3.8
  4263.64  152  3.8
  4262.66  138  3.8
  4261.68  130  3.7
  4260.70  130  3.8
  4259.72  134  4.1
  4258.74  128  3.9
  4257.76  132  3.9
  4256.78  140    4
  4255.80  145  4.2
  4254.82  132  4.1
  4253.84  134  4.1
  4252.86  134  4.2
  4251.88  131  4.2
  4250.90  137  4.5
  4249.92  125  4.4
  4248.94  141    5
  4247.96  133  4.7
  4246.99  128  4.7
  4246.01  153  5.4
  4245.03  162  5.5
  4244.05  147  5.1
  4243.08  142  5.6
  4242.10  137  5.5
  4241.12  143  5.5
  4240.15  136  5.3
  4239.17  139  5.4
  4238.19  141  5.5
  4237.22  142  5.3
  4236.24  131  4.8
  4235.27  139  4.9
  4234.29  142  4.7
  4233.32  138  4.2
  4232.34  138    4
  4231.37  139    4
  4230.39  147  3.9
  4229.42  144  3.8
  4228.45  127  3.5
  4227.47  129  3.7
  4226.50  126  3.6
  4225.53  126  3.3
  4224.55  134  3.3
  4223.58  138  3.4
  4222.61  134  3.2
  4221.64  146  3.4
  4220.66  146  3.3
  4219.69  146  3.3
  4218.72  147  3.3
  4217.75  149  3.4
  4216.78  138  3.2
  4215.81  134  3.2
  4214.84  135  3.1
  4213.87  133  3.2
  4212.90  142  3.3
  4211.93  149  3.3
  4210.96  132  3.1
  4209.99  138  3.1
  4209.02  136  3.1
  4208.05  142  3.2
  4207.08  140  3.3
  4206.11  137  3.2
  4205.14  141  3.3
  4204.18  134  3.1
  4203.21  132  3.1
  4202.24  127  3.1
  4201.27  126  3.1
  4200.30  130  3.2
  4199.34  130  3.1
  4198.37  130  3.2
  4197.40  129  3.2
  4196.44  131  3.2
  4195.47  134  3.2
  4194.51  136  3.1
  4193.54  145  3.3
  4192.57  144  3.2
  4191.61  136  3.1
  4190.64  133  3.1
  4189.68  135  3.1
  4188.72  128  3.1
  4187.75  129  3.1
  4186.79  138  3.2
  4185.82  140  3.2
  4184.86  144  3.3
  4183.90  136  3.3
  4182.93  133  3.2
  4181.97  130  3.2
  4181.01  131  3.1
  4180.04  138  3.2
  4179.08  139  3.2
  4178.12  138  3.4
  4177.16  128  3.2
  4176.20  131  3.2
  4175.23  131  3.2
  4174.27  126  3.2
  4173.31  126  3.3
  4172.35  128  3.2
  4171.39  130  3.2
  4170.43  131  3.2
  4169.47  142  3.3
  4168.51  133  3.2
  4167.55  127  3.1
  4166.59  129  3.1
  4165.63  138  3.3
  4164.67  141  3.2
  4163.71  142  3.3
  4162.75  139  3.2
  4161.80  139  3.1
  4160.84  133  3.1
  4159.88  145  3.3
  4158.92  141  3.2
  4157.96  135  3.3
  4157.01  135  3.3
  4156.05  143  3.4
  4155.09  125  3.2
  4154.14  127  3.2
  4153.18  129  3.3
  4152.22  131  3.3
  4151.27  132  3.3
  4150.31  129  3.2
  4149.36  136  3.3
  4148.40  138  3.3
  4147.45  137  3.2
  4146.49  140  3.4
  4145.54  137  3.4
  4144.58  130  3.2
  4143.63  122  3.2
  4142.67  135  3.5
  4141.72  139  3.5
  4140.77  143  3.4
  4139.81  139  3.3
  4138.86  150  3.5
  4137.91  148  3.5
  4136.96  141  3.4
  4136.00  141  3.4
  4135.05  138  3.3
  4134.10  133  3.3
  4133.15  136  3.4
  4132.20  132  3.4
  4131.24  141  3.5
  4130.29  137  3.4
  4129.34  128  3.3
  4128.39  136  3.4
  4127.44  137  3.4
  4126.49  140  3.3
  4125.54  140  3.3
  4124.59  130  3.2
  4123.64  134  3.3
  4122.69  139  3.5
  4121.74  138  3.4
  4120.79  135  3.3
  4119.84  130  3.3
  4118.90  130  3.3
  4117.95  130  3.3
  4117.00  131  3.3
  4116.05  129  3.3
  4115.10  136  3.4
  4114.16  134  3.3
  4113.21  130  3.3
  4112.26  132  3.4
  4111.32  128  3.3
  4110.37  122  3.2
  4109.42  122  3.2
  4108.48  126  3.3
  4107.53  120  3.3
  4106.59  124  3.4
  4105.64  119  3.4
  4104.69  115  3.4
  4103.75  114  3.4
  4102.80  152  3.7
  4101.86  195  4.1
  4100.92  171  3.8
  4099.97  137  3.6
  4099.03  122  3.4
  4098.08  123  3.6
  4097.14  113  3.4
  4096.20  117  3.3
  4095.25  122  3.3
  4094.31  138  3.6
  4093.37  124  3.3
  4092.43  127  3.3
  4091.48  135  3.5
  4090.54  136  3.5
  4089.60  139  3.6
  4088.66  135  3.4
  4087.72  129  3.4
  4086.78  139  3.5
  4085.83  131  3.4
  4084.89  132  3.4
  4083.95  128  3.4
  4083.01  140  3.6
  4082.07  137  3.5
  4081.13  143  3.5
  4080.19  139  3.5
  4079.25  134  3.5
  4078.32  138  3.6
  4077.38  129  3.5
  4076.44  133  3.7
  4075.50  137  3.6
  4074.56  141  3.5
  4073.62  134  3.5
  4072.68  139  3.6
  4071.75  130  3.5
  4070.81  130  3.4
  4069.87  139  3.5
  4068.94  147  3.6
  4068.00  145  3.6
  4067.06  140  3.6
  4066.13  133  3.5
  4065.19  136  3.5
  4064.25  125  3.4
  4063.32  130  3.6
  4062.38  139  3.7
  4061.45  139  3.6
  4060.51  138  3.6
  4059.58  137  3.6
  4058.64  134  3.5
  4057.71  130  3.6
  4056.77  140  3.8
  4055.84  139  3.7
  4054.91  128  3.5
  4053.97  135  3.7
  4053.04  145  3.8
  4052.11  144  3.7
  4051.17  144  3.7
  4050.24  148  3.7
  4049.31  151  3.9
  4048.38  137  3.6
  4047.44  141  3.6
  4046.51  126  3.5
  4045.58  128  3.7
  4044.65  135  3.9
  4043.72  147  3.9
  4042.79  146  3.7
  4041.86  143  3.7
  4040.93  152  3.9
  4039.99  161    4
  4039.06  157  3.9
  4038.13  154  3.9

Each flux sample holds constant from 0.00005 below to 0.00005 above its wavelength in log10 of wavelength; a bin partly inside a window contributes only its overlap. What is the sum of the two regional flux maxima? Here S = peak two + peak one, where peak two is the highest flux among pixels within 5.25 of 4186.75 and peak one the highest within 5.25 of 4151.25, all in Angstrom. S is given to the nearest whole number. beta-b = 287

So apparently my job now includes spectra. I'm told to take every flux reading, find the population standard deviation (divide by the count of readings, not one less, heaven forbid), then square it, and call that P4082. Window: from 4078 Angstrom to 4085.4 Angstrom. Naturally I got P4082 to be 20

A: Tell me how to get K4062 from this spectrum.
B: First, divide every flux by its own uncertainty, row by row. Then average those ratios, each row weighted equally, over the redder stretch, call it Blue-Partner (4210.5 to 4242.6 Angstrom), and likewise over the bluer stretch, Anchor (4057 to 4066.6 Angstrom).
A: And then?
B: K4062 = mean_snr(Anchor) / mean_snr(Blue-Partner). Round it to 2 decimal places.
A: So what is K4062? 1.03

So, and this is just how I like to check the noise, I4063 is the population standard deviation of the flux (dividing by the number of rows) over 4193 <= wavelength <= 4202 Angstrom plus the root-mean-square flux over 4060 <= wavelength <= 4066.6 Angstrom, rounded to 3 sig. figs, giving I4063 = 140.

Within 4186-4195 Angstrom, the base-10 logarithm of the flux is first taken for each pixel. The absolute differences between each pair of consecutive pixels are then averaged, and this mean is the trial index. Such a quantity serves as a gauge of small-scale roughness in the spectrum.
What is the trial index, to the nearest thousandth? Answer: 0.016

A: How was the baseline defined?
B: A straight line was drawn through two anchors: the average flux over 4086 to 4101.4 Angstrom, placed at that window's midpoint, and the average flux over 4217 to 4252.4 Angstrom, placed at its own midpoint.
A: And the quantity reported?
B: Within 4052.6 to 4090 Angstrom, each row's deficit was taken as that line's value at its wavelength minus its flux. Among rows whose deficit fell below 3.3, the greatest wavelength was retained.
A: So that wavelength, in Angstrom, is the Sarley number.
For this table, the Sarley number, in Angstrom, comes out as 4089.60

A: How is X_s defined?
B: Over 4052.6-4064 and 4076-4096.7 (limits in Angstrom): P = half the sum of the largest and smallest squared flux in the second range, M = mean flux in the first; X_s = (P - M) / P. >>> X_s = 0.992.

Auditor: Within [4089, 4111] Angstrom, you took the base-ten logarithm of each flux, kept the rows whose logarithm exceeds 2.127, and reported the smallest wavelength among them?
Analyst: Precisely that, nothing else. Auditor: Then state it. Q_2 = 4089.60 Angstrom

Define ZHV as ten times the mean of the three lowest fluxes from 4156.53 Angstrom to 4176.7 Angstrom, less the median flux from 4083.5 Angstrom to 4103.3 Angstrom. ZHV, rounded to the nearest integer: 1131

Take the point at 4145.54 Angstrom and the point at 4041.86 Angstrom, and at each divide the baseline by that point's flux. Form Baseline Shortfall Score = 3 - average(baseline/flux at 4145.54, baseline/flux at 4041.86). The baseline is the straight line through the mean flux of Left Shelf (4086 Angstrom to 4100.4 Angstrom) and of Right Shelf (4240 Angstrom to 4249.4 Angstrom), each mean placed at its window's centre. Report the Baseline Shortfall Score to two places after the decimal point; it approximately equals 2.08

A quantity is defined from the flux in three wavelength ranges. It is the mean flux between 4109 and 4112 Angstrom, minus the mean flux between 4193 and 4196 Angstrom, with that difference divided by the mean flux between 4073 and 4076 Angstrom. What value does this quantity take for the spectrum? -0.10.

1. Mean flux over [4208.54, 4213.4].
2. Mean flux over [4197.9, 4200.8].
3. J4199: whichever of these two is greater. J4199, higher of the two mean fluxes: 139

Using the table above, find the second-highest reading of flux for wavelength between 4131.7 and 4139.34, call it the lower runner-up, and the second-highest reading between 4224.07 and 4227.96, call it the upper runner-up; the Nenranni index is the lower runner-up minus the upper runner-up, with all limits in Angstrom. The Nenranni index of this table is 19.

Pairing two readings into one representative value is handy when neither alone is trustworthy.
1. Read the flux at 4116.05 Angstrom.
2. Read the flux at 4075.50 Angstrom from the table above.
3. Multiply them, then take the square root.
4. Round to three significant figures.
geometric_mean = 133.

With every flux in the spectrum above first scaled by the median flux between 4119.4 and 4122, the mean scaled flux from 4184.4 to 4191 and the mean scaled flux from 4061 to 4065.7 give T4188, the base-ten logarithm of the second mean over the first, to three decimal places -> -0.005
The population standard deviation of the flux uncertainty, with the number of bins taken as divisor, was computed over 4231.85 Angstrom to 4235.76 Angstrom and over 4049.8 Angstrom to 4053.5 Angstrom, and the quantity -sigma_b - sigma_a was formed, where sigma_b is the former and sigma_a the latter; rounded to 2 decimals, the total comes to -0.41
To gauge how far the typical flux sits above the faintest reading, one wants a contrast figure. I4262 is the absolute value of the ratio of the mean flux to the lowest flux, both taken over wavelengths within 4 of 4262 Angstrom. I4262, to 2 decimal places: 1.08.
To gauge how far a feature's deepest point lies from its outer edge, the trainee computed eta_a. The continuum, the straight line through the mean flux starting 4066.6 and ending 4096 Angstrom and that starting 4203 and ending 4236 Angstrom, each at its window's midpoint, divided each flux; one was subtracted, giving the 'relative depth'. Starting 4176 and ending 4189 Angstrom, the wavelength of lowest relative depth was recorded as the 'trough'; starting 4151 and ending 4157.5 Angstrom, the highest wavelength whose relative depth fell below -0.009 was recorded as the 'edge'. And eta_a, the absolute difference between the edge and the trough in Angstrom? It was 31.7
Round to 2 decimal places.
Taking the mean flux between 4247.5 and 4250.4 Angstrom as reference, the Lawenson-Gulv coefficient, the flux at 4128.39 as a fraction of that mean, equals 1.02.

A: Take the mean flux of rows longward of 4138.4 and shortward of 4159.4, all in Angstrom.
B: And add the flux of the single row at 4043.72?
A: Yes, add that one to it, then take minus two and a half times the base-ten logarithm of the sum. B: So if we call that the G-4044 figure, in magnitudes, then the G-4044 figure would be -6.126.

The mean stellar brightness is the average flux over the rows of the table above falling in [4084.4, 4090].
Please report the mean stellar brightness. 134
